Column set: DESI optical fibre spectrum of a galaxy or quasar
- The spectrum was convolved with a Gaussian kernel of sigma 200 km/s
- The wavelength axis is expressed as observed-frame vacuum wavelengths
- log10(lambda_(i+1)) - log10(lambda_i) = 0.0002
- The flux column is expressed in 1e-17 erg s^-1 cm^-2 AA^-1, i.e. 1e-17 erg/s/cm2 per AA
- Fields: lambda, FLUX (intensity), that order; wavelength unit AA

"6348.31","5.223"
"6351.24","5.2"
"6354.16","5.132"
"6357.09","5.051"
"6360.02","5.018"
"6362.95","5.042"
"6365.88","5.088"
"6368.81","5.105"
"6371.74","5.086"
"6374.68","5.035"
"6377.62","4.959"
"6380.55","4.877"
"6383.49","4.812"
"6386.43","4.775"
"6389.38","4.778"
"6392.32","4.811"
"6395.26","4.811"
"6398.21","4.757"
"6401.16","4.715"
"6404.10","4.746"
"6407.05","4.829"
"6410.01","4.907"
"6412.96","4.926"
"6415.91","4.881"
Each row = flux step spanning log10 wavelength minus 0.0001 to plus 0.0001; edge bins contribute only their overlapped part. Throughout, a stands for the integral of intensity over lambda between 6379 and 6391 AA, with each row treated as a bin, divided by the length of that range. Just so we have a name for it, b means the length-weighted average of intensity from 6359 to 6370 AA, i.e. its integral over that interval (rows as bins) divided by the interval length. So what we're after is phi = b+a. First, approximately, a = 4.81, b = 5.07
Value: 9.88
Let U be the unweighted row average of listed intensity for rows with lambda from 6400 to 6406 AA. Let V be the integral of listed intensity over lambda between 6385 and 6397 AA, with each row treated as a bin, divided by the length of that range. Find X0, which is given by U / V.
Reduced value 0.99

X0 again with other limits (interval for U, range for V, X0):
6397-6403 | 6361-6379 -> 0.94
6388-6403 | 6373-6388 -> 0.98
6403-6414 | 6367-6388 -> 0.98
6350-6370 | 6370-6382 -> 1.02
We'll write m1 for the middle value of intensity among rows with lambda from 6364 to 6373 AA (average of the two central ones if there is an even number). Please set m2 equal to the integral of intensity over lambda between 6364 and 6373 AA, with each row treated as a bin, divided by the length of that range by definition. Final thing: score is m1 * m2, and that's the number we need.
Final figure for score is 26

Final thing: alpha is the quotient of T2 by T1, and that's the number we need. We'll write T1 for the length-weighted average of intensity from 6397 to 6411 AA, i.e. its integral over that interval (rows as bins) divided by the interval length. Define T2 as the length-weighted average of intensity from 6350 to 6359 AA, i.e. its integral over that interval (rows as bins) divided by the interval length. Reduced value 1.07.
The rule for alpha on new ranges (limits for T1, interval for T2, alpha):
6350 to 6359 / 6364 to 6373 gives 0.99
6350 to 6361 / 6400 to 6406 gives 0.93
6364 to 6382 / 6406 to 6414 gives 0.97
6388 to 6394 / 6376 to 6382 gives 1.03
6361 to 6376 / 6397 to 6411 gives 0.94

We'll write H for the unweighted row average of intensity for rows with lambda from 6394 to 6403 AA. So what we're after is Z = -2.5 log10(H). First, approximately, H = 4.76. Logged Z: -1.69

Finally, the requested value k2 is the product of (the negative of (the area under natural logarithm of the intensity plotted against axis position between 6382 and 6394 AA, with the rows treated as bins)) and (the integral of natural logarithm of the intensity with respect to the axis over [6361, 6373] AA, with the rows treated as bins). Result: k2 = -367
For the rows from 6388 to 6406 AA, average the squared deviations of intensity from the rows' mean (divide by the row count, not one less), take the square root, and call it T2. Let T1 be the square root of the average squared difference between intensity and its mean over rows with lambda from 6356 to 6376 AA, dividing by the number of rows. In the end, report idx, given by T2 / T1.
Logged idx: 1.2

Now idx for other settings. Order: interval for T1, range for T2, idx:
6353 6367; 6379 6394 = 0.9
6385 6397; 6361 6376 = 1.6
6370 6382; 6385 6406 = 0.4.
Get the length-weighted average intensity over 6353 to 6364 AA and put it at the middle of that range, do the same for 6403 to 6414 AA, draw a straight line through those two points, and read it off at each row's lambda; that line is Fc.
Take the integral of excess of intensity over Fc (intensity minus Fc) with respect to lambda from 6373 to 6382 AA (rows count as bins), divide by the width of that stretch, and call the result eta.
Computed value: -0.02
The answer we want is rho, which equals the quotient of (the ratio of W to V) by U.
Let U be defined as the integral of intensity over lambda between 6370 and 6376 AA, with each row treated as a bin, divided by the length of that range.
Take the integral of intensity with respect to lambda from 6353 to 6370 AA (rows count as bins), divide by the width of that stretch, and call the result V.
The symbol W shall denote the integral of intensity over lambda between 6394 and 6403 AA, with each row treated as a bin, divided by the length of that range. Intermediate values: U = 5.06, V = 5.07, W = 4.76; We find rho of 0.185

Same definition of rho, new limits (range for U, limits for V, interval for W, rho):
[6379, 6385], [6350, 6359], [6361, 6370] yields 0.204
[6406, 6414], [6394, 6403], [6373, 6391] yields 0.210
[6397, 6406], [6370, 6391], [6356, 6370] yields 0.217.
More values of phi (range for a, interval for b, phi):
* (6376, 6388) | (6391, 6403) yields 9.63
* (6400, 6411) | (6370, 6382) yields 9.79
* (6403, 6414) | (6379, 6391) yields 9.66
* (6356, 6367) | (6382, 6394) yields 9.84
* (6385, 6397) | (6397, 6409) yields 9.56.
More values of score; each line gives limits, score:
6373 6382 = 25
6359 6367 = 25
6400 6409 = 23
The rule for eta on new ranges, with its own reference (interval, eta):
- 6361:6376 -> 0.05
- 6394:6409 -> -0.10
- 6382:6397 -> -0.13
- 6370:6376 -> 0.07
